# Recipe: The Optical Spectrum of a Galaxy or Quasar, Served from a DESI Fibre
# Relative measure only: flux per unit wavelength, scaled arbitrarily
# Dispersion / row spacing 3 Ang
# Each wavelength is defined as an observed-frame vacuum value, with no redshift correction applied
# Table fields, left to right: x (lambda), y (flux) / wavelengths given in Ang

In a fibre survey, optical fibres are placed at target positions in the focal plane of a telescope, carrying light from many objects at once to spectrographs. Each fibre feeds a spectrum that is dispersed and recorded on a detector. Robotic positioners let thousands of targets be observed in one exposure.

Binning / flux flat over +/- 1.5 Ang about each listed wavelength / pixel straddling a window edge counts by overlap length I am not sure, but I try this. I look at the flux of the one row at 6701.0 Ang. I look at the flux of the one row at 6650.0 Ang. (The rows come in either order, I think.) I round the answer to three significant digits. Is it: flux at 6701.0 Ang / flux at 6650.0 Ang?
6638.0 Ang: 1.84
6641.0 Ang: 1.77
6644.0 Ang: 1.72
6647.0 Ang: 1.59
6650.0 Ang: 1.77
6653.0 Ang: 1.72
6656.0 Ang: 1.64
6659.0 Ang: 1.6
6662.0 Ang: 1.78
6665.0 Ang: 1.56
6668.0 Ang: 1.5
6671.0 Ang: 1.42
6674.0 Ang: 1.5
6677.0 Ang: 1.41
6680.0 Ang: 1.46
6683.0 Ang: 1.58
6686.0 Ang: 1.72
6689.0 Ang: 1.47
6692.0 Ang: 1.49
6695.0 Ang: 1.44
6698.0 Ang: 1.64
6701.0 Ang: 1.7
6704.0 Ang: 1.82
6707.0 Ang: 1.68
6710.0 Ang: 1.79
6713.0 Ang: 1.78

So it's 0.960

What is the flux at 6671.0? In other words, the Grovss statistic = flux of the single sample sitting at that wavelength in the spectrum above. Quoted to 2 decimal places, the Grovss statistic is 1.42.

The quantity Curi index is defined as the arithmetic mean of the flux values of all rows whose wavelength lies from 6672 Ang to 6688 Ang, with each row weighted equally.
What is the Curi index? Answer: 1.53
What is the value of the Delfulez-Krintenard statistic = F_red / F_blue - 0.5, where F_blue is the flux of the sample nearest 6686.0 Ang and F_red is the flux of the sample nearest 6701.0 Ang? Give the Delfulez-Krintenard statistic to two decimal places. 0.49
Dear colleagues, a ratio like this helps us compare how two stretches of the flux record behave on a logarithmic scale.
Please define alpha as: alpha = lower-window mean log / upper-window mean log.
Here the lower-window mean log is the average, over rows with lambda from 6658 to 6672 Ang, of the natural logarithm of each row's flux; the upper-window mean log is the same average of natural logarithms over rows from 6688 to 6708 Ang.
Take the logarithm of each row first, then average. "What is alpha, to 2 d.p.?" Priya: 0.96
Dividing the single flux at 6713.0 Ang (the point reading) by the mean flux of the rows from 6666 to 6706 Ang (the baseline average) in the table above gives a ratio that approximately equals 1.15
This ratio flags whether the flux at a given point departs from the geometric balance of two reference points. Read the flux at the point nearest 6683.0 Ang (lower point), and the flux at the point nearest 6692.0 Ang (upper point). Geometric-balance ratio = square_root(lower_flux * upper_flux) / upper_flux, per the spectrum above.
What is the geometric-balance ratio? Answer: 1.03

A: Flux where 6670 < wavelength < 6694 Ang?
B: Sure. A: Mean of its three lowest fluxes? 1.43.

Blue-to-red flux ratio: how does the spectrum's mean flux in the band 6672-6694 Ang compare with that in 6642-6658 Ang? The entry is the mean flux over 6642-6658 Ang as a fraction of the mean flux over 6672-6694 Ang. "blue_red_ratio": 1.11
